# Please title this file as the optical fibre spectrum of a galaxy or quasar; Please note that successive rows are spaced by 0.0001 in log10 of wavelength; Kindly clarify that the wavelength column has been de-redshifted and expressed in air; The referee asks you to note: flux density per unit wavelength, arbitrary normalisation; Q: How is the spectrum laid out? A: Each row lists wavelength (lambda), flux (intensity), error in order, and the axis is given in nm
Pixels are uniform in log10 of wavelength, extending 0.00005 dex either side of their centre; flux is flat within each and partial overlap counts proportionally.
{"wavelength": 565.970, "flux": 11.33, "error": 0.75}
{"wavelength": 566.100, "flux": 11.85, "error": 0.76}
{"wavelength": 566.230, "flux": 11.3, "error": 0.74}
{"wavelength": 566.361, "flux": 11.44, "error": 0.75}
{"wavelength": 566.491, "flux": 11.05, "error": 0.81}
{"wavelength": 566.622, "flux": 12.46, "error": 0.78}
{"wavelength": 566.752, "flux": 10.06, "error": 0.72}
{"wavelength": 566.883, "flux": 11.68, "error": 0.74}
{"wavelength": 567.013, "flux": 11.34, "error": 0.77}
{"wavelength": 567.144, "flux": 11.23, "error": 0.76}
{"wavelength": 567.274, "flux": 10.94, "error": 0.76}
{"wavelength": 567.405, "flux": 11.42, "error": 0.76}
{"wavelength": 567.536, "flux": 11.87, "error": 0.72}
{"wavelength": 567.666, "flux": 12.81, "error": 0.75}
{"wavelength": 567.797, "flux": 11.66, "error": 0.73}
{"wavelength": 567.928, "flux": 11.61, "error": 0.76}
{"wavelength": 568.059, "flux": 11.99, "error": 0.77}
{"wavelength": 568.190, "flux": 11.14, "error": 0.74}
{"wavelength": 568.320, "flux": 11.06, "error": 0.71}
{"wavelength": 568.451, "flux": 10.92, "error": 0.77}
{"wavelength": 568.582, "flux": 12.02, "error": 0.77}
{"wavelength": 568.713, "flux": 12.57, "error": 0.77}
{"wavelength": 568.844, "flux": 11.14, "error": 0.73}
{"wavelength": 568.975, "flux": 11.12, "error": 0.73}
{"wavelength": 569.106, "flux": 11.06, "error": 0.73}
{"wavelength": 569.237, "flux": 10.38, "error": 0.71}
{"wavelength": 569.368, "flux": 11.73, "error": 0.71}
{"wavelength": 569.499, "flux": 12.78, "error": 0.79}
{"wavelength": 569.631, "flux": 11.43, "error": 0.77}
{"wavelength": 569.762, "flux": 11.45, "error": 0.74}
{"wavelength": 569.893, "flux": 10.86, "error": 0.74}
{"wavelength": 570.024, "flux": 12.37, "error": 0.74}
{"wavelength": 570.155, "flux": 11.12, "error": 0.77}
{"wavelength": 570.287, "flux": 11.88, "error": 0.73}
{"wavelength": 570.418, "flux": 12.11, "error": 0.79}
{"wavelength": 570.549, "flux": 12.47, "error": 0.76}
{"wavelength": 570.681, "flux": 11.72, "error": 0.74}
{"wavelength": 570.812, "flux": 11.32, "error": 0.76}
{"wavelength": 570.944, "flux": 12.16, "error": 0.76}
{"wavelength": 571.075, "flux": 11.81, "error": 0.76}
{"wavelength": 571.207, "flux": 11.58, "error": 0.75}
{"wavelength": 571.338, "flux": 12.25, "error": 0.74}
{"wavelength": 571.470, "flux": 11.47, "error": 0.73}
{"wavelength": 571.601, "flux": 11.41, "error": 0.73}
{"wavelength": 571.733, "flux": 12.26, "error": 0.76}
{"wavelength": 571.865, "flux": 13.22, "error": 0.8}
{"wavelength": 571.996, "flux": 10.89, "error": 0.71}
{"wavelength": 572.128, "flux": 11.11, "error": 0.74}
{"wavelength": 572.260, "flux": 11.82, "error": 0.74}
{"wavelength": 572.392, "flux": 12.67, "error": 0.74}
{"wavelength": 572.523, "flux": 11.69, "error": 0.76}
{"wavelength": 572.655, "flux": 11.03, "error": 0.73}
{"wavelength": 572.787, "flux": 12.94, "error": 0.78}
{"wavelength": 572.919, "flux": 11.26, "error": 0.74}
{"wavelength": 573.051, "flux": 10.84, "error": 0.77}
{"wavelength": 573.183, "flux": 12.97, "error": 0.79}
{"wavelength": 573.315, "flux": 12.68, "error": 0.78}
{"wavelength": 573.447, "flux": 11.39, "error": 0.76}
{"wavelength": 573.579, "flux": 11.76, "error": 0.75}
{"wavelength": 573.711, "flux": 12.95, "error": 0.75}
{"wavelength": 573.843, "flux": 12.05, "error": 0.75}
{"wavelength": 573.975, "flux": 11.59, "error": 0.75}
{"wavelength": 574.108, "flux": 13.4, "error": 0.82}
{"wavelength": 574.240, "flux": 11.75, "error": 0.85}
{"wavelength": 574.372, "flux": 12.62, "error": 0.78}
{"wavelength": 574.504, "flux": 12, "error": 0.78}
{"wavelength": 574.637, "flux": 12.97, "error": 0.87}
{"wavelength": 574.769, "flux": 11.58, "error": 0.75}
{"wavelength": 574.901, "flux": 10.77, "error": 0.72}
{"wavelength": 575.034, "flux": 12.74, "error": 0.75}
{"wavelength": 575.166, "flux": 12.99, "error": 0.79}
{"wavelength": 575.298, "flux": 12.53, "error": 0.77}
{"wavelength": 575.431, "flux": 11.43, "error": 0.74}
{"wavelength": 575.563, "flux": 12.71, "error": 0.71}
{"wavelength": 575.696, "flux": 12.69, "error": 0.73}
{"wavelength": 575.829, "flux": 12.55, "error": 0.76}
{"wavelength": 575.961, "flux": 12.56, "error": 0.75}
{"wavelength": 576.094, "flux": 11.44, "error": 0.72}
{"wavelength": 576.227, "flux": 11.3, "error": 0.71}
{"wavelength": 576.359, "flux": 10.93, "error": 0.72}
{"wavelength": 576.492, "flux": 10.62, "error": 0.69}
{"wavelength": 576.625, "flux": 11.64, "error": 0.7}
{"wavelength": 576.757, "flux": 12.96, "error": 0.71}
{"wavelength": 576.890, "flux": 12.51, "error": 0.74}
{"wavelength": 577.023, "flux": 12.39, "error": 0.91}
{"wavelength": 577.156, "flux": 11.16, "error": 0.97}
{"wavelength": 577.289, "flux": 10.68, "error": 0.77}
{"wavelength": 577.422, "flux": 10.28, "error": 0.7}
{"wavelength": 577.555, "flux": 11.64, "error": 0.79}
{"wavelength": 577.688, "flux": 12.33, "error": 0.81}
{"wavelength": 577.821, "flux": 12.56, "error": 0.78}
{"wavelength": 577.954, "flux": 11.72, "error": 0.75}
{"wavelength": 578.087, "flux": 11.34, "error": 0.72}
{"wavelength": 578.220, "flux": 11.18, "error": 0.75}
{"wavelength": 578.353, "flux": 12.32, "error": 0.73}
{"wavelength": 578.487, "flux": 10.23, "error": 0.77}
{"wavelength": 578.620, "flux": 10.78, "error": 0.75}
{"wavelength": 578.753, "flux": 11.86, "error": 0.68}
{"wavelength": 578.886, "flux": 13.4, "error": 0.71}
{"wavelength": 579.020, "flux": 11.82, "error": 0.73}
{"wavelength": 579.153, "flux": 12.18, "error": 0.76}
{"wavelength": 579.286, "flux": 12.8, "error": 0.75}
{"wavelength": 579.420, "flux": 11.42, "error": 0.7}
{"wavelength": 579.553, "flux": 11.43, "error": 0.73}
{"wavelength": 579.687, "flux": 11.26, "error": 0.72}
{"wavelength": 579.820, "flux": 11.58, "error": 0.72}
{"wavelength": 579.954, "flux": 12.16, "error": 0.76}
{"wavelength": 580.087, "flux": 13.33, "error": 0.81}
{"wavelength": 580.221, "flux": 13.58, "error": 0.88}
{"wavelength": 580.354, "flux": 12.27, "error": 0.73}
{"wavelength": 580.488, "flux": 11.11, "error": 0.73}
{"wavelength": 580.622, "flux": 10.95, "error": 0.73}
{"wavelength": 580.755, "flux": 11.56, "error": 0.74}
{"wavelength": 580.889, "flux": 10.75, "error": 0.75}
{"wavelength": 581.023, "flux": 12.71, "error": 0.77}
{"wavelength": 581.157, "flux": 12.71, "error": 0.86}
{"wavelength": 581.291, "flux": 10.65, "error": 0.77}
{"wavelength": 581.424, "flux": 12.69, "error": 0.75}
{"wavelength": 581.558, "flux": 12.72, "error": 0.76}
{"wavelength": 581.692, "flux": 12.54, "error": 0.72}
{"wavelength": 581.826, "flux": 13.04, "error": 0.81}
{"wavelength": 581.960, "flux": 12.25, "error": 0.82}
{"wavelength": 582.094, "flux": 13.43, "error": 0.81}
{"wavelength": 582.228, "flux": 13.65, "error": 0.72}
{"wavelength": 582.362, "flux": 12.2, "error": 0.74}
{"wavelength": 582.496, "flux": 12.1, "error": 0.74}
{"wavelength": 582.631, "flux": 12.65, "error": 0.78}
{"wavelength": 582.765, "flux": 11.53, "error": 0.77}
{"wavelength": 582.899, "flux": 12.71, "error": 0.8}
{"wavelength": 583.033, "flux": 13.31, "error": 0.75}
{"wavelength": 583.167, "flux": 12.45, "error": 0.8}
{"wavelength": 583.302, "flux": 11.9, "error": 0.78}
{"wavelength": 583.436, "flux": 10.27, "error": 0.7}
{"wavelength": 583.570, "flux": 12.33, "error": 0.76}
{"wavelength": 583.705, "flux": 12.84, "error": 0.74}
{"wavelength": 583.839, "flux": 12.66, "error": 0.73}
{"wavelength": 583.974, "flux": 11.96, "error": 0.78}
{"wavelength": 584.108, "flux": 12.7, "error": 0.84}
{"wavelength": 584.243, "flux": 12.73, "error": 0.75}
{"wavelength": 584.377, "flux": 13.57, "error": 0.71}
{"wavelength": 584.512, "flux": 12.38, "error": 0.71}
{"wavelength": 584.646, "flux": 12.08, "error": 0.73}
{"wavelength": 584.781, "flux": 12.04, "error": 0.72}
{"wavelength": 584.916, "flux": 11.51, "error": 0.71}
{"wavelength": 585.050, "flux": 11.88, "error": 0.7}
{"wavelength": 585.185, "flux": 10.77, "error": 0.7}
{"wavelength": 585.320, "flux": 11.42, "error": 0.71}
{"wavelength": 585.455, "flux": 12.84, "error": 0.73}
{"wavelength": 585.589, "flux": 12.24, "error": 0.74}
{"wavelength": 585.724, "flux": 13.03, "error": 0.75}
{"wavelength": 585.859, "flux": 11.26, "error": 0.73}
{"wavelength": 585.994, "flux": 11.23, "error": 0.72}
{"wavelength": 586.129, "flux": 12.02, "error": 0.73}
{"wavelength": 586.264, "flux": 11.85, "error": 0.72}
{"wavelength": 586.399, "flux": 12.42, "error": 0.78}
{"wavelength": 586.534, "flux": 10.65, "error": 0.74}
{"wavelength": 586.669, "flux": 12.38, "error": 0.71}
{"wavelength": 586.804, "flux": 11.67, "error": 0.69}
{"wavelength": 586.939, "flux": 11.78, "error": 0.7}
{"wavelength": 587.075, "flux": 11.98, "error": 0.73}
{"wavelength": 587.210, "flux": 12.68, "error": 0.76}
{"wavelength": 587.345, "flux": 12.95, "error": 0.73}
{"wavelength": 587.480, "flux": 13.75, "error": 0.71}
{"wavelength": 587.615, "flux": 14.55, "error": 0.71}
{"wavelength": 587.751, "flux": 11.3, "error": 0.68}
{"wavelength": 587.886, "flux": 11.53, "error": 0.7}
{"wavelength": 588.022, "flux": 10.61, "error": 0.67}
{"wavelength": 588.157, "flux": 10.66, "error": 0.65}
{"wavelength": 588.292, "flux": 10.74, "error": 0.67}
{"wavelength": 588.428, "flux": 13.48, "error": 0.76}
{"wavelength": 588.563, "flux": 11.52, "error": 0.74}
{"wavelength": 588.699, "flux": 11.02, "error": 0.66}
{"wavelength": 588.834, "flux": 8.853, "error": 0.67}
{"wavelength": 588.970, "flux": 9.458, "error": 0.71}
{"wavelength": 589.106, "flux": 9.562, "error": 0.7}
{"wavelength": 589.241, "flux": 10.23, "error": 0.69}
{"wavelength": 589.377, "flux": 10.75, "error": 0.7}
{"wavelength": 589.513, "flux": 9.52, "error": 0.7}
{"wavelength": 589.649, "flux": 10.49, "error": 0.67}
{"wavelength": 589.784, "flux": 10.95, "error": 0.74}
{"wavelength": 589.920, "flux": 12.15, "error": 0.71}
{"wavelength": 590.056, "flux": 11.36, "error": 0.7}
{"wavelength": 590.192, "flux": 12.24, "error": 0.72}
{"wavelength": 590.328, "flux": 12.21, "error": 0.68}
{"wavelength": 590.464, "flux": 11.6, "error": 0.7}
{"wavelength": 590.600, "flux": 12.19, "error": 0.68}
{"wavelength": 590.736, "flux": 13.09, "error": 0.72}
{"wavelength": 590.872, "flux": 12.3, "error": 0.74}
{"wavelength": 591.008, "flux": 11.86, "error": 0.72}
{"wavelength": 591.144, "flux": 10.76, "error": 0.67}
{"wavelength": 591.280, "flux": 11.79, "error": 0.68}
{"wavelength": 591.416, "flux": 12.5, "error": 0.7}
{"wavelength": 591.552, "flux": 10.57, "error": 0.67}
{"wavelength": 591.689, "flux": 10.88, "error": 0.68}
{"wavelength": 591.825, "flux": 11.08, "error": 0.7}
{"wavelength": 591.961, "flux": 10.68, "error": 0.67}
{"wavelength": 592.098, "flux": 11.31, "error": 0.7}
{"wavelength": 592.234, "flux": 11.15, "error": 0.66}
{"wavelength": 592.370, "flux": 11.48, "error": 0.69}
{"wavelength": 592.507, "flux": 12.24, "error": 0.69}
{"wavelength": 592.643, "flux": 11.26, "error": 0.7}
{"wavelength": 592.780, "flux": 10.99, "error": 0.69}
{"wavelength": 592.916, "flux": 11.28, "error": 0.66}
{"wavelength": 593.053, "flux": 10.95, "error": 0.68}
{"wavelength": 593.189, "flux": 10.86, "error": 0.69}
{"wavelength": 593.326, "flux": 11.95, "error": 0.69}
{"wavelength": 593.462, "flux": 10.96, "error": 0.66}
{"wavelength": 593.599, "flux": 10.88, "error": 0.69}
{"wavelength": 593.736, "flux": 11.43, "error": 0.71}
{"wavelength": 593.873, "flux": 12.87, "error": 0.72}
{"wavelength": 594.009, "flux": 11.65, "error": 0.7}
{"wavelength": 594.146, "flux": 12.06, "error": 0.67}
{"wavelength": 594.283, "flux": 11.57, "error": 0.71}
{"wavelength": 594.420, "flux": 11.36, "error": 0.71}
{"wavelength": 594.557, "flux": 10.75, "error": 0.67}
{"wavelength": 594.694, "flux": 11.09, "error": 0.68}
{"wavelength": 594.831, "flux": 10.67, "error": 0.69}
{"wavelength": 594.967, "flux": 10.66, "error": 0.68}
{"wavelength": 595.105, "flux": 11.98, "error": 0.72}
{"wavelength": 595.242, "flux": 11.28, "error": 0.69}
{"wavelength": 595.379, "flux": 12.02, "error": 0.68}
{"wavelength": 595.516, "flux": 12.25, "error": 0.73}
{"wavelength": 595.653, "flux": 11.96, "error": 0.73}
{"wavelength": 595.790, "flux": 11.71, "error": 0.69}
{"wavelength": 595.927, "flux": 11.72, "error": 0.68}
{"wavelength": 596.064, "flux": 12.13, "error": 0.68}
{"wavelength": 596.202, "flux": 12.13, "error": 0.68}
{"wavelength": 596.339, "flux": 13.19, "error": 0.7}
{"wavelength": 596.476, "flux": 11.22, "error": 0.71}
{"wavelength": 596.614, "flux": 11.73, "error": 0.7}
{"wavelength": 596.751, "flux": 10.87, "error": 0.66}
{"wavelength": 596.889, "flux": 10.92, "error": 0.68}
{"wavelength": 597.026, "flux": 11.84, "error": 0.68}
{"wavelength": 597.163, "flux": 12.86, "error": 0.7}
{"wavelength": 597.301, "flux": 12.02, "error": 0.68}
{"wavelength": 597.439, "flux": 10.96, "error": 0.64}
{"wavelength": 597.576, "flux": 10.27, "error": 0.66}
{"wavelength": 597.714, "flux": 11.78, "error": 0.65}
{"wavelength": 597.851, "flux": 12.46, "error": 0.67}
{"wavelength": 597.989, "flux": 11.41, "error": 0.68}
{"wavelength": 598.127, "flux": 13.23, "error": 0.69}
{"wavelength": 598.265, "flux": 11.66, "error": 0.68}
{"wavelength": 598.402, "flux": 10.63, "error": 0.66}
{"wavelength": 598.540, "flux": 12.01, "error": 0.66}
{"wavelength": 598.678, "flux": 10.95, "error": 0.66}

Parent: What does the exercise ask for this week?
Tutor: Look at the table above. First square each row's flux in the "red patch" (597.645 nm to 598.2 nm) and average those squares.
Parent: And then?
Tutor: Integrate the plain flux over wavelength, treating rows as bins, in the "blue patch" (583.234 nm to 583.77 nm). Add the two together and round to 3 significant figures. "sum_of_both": 156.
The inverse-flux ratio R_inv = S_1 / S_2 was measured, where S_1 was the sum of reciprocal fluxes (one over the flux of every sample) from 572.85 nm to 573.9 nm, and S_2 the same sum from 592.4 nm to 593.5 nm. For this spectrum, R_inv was 0.95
